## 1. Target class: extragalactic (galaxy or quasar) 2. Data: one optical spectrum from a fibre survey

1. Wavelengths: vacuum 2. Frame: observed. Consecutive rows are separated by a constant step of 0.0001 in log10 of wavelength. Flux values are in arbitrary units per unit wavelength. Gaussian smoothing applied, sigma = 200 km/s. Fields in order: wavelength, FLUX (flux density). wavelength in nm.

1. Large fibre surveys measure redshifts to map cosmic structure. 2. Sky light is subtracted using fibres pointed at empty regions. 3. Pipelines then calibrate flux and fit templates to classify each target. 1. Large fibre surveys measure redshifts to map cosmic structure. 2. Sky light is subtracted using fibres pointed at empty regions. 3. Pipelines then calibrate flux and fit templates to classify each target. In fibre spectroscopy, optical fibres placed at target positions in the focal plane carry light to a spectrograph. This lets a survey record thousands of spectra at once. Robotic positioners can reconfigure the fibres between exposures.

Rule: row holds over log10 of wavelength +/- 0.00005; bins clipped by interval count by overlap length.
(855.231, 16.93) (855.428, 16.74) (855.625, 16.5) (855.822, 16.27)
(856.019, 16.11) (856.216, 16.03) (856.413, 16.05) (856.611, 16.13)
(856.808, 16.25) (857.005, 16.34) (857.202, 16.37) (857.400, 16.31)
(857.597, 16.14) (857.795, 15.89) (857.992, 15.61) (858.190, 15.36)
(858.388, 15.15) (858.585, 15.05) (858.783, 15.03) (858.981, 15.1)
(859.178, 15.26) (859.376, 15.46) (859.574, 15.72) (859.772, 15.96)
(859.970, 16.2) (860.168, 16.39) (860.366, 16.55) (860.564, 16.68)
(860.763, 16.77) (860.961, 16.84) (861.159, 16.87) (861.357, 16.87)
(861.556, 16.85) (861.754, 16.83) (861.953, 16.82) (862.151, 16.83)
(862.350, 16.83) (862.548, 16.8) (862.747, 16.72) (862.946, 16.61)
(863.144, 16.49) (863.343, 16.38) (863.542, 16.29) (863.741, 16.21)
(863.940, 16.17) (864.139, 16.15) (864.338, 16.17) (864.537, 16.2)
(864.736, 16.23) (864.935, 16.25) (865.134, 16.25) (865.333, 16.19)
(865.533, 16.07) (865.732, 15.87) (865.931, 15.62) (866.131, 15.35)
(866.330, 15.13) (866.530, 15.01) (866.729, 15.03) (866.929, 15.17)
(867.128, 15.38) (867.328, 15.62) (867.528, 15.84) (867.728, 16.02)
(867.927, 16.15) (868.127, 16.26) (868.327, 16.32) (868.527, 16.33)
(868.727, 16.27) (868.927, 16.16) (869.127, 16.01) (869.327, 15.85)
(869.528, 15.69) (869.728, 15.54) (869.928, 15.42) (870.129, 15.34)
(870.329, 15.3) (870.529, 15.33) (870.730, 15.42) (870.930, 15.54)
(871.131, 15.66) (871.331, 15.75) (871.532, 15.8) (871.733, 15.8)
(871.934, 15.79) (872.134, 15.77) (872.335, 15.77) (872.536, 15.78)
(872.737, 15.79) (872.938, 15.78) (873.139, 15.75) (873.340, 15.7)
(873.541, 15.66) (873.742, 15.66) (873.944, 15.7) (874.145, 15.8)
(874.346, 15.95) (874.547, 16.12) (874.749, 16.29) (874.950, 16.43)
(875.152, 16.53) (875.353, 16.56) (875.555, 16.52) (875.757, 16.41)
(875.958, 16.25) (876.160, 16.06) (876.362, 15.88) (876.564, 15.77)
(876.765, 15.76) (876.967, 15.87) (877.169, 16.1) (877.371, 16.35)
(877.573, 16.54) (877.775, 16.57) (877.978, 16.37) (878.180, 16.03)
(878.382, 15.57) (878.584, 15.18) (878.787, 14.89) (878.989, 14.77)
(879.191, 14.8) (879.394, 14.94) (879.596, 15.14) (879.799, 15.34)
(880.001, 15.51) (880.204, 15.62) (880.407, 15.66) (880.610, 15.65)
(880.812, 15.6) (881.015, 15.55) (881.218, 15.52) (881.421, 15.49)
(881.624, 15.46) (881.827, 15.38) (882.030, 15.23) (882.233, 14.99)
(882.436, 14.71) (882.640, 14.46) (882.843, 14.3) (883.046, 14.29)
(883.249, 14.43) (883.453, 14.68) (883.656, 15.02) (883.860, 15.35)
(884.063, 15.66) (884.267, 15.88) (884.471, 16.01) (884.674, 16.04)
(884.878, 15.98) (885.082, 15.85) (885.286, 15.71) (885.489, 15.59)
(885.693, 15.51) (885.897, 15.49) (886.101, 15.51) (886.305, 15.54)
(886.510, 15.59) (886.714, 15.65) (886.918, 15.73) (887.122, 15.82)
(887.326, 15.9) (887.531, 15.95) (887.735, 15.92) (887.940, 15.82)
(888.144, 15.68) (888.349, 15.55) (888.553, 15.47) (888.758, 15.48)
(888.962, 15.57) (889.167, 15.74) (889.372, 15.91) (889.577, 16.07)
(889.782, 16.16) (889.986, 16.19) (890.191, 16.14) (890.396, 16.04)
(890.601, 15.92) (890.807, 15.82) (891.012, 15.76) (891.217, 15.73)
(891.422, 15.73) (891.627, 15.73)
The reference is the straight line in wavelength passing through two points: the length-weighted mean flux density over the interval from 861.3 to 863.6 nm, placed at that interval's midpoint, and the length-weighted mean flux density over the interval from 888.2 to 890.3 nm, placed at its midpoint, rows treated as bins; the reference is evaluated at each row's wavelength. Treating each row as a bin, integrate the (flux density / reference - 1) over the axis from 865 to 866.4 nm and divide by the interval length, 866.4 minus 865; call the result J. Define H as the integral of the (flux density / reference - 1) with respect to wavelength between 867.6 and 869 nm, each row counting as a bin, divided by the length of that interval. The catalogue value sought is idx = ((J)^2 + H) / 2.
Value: -0.008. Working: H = -0.018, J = -0.047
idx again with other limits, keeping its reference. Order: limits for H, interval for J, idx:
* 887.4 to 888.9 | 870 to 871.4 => -0.004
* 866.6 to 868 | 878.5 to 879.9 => -0.026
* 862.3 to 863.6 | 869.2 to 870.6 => -0.001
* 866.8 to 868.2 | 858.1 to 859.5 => -0.019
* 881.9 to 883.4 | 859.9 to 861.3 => -0.043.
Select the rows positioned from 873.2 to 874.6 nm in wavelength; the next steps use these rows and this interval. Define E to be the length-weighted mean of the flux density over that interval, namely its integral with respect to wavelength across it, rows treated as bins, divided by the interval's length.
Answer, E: 15.8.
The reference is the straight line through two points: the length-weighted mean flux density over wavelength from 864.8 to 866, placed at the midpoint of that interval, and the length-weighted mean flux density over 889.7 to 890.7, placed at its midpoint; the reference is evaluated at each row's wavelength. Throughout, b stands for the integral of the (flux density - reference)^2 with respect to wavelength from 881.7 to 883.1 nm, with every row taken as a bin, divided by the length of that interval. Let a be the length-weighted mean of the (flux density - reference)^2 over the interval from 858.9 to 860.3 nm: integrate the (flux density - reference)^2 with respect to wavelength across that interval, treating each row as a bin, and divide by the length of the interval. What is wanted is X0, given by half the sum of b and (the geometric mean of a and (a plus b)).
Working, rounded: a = 0.30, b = 1.85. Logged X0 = 1.3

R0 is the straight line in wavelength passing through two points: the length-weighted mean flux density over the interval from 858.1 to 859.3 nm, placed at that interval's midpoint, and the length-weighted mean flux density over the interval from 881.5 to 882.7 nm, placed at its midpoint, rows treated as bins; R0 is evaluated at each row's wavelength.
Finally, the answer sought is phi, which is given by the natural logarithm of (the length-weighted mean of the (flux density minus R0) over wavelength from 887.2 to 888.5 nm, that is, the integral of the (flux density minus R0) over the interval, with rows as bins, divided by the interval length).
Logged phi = -0.3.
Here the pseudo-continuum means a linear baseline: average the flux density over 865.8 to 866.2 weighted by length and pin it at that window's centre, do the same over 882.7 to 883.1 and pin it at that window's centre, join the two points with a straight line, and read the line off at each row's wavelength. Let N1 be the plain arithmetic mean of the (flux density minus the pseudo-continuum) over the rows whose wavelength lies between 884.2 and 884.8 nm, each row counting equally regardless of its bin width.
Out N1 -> 1.8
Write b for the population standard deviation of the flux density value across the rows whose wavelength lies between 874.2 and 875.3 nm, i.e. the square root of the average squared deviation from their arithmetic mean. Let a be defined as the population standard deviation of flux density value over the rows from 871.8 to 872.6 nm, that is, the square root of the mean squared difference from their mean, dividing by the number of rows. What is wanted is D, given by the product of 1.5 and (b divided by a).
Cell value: 37.8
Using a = 0.01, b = 0.21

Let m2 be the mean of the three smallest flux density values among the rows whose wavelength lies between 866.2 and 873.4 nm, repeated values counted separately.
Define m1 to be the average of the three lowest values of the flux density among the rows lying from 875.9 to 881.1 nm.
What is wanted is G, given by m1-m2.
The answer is -0.2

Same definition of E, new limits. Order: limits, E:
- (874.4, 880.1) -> 15.9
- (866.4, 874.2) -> 15.7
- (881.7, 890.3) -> 15.5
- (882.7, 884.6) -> 15.1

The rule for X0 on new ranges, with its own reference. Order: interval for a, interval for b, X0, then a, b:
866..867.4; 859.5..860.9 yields 0.5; 0.72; 0.21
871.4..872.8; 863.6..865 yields 0.1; 0.08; 0.02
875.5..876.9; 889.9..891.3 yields 0.1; 0.08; 0.05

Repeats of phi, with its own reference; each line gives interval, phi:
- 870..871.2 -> -1.2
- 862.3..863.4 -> 0.4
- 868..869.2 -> 0.1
